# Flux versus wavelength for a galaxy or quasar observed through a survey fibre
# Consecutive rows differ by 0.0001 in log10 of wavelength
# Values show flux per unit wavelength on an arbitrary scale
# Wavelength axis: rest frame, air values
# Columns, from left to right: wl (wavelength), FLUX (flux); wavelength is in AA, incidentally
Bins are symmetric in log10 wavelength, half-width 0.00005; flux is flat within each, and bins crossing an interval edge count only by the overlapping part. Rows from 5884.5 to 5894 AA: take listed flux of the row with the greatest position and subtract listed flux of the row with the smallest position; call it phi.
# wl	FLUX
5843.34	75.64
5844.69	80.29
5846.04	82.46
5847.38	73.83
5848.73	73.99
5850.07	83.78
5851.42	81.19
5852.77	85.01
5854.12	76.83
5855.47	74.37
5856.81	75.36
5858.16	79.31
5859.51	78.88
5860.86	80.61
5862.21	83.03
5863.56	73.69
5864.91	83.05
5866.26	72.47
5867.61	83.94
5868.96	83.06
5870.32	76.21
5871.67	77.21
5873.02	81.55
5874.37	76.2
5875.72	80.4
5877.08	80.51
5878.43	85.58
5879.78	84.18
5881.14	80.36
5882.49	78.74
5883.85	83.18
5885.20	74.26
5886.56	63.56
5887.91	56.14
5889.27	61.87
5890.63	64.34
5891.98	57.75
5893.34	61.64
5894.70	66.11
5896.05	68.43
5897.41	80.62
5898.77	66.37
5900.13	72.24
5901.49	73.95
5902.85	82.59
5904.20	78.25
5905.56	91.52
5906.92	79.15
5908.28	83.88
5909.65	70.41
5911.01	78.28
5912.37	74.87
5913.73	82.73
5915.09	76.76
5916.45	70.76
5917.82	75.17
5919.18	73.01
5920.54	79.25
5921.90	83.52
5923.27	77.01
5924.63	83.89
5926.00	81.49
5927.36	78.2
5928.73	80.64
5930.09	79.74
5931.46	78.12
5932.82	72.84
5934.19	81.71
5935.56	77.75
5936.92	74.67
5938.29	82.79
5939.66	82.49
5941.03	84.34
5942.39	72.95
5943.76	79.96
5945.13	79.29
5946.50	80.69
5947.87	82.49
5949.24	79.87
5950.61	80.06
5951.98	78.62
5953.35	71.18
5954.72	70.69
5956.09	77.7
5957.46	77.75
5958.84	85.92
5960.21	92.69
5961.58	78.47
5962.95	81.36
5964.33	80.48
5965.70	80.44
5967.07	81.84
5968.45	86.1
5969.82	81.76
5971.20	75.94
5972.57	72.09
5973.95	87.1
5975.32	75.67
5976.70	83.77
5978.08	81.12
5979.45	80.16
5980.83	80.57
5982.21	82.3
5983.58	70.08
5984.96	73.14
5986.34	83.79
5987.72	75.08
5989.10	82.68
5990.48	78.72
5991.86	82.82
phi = -13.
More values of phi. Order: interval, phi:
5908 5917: -13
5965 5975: 7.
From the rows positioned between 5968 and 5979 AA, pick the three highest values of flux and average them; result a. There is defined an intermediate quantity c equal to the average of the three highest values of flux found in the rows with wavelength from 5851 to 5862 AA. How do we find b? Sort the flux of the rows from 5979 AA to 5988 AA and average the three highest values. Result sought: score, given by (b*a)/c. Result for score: 86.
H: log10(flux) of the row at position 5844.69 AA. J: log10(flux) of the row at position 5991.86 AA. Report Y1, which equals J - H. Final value 0.01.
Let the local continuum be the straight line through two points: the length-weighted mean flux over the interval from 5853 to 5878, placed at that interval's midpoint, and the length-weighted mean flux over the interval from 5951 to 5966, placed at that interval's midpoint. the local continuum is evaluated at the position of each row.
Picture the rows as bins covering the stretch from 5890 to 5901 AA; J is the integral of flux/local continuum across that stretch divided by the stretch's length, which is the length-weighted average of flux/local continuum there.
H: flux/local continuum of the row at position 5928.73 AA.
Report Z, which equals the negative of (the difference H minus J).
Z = -0.17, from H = 1.02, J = 0.85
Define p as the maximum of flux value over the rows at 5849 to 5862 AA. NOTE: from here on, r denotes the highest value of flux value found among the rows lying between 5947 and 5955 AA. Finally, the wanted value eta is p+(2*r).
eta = 250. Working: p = 85.01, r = 82.49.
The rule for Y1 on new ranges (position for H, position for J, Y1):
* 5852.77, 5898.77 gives -0.11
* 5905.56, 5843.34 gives -0.08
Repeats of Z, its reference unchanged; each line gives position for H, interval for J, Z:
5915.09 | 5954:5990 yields 0.03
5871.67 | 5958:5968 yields 0.06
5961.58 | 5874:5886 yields 0.03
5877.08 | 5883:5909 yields -0.11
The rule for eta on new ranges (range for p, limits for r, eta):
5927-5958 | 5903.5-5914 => 267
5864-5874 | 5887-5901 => 245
